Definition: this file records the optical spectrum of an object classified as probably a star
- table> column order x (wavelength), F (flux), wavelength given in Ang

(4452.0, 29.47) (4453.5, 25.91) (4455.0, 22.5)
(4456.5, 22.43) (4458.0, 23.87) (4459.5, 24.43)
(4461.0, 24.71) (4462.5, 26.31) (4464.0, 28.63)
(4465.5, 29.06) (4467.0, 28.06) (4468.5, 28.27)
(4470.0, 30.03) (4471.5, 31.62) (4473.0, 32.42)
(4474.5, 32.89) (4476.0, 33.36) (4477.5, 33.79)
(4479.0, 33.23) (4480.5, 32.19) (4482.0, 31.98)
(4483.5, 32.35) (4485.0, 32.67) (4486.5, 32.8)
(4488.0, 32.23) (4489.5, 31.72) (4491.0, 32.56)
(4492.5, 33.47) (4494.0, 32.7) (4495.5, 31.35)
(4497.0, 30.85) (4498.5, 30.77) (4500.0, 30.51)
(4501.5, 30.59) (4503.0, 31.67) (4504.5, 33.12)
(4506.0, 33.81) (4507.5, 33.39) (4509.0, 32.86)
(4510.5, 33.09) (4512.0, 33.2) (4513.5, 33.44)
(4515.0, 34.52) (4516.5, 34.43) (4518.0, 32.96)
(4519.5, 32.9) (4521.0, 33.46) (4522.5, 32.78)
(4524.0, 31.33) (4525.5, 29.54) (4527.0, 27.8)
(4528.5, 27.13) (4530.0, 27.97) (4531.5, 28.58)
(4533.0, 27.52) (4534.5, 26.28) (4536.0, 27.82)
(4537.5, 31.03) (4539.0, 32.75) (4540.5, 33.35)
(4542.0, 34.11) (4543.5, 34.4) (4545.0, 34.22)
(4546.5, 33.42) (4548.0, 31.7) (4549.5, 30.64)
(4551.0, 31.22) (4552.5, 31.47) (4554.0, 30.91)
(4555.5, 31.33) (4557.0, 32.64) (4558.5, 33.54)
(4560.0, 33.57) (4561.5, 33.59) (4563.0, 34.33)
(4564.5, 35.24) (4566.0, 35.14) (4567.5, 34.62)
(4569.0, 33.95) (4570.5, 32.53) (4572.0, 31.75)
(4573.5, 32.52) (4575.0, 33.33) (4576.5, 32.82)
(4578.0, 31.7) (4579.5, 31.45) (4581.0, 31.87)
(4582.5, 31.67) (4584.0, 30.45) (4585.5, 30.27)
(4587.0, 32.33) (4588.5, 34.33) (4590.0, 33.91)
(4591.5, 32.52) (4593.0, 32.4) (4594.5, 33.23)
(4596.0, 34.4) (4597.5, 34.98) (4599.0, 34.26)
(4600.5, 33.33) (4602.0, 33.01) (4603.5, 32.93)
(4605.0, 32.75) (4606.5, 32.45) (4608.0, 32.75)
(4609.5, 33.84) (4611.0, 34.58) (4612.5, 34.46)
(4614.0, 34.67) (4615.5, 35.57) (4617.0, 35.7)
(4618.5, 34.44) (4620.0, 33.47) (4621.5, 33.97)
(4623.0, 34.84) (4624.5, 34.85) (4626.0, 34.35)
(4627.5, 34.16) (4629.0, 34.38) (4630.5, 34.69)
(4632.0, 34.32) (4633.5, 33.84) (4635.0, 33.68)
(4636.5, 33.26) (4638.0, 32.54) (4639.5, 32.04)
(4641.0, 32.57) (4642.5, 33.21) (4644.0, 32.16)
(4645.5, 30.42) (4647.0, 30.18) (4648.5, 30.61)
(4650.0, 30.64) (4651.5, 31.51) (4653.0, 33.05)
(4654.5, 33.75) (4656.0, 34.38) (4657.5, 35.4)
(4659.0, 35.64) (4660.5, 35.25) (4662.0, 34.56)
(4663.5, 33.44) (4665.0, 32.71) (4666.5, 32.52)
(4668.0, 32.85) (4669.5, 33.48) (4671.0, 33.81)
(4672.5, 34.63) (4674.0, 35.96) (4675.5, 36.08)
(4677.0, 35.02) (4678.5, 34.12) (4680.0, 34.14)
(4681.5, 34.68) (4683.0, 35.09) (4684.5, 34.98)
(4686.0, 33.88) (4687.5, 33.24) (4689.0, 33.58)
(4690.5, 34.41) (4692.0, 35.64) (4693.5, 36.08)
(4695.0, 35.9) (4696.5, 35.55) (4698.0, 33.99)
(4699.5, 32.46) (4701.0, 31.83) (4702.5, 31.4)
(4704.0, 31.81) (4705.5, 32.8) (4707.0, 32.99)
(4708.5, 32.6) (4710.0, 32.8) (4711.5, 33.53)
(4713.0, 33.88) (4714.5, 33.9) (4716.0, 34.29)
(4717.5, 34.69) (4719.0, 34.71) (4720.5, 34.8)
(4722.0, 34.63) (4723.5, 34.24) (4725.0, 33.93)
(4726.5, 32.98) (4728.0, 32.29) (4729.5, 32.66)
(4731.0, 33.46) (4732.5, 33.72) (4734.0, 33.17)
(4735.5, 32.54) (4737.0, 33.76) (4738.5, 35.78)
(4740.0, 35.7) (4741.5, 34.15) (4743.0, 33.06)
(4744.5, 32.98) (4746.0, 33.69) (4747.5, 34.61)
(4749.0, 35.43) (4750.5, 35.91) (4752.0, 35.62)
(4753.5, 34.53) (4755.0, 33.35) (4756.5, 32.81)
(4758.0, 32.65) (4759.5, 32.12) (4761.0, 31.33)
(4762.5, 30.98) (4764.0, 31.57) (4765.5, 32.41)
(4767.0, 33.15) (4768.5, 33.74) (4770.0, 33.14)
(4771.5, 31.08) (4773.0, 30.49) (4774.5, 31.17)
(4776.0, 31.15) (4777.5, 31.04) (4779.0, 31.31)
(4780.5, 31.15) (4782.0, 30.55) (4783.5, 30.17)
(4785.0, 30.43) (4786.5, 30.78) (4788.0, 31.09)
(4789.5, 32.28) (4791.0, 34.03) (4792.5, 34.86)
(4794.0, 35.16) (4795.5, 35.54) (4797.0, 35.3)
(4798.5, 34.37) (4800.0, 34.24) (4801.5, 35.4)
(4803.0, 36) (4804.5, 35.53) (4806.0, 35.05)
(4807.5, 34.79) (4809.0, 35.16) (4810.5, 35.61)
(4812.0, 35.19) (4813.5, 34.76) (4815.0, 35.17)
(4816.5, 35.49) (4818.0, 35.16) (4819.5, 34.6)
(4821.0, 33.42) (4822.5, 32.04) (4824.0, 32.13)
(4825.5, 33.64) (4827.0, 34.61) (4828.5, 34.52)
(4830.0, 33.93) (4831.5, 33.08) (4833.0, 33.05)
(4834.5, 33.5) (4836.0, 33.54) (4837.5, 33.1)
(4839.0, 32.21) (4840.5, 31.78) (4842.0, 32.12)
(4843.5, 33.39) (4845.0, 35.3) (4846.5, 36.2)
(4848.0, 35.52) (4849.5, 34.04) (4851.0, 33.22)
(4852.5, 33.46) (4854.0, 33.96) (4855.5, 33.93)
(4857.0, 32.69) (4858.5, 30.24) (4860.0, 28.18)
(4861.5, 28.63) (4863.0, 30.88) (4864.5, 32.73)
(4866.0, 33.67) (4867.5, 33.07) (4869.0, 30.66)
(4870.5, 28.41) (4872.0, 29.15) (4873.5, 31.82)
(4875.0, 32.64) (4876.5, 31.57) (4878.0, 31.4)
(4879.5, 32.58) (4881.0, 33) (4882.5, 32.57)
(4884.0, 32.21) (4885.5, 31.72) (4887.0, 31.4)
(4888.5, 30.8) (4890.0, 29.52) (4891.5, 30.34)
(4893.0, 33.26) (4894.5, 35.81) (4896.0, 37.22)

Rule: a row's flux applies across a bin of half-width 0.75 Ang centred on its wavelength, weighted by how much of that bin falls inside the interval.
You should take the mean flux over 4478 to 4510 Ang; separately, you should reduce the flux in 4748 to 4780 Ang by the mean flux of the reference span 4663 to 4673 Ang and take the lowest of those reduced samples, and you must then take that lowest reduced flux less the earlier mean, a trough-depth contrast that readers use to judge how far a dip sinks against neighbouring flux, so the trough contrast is -35.1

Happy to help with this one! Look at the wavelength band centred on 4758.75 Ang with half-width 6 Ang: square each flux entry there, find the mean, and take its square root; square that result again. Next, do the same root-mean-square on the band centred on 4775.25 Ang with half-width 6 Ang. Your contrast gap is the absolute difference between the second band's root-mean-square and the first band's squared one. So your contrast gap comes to 1021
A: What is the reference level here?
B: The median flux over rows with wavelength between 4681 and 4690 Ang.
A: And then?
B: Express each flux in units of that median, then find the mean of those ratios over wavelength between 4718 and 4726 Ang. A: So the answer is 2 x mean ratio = 2.01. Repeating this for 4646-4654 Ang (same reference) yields 1.82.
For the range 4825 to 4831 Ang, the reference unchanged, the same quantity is 1.99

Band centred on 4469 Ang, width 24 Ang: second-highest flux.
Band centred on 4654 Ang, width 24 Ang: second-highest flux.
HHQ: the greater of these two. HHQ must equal 35.4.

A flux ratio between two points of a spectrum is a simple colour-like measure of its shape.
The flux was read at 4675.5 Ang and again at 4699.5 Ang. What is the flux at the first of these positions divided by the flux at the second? 1.11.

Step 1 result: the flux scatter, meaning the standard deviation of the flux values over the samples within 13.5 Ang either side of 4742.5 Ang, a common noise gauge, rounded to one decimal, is 1.1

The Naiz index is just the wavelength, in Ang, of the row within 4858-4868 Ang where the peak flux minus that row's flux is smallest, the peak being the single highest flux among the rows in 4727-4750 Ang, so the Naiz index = 4866.0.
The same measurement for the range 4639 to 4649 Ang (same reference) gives 4642.5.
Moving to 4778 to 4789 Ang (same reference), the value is 4779.0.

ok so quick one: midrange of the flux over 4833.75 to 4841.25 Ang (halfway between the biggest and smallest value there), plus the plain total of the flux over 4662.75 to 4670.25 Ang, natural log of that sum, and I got 5.29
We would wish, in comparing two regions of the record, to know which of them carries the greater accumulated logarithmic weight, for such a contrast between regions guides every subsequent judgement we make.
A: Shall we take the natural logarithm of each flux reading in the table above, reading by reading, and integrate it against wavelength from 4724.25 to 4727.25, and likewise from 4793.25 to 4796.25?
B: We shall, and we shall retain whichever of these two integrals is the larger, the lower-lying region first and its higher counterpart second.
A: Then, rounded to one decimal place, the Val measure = 10.7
